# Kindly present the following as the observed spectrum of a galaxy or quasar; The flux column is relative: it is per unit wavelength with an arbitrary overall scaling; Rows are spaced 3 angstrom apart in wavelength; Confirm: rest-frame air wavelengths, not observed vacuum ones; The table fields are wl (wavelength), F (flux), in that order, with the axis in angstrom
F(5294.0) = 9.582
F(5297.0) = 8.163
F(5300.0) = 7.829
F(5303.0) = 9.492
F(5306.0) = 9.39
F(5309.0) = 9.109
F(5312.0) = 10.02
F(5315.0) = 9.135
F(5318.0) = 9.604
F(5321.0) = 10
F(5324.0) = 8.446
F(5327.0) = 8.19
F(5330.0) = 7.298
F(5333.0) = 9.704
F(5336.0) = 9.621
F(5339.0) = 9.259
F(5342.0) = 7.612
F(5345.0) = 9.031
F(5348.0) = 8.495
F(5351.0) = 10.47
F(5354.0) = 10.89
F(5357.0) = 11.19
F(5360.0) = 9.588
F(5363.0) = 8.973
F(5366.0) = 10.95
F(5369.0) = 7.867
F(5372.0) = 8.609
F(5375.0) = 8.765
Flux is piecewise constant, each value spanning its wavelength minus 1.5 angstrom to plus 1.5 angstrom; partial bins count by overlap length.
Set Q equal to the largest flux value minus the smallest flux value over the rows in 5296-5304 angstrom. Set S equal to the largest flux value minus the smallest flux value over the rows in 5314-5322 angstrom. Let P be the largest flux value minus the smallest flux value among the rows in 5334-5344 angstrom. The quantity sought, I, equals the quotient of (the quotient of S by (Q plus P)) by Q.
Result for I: 0.14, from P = 2.0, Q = 1.7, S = 0.9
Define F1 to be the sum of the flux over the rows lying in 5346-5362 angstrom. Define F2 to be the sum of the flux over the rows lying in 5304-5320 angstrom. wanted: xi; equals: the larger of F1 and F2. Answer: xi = 51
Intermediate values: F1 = 51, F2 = 47.3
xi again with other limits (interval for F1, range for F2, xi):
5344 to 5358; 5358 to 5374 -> 50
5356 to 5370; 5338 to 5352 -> 49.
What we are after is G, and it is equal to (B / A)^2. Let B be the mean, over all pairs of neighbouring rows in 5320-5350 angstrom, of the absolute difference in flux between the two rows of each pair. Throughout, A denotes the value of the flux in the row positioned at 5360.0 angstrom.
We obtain 0.0113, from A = 9.588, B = 1.02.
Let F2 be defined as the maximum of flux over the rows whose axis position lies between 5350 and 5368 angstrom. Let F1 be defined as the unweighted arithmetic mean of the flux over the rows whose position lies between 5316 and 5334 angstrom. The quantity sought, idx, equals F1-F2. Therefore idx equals -2.3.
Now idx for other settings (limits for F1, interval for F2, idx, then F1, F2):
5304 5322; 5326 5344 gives -0.2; 9.54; 9.704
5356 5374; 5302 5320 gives -0.5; 9.53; 10.02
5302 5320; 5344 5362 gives -1.7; 9.46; 11.19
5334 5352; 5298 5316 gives -0.9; 9.08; 10.02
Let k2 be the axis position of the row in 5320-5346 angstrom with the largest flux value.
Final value 5321.0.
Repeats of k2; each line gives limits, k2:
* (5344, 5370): 5357.0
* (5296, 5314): 5312.0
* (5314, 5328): 5321.0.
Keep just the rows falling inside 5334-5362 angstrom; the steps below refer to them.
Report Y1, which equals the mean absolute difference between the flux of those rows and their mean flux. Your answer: 0.87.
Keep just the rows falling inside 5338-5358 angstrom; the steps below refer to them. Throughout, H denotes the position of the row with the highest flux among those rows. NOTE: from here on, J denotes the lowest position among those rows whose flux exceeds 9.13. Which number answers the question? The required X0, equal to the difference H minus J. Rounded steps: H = 5357.0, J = 5339.0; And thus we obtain 18 angstrom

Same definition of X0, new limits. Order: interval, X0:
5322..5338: 0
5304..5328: 6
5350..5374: 6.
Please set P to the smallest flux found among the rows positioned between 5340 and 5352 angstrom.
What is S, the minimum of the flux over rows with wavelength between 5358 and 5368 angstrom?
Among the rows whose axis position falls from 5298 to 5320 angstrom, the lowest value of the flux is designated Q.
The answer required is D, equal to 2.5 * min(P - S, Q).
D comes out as -3.4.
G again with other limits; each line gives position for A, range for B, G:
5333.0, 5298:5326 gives 0.0065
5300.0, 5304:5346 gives 0.0129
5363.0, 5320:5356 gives 0.0137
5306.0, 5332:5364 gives 0.0091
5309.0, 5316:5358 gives 0.0107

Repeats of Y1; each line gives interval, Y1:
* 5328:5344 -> 1.00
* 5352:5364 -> 0.88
